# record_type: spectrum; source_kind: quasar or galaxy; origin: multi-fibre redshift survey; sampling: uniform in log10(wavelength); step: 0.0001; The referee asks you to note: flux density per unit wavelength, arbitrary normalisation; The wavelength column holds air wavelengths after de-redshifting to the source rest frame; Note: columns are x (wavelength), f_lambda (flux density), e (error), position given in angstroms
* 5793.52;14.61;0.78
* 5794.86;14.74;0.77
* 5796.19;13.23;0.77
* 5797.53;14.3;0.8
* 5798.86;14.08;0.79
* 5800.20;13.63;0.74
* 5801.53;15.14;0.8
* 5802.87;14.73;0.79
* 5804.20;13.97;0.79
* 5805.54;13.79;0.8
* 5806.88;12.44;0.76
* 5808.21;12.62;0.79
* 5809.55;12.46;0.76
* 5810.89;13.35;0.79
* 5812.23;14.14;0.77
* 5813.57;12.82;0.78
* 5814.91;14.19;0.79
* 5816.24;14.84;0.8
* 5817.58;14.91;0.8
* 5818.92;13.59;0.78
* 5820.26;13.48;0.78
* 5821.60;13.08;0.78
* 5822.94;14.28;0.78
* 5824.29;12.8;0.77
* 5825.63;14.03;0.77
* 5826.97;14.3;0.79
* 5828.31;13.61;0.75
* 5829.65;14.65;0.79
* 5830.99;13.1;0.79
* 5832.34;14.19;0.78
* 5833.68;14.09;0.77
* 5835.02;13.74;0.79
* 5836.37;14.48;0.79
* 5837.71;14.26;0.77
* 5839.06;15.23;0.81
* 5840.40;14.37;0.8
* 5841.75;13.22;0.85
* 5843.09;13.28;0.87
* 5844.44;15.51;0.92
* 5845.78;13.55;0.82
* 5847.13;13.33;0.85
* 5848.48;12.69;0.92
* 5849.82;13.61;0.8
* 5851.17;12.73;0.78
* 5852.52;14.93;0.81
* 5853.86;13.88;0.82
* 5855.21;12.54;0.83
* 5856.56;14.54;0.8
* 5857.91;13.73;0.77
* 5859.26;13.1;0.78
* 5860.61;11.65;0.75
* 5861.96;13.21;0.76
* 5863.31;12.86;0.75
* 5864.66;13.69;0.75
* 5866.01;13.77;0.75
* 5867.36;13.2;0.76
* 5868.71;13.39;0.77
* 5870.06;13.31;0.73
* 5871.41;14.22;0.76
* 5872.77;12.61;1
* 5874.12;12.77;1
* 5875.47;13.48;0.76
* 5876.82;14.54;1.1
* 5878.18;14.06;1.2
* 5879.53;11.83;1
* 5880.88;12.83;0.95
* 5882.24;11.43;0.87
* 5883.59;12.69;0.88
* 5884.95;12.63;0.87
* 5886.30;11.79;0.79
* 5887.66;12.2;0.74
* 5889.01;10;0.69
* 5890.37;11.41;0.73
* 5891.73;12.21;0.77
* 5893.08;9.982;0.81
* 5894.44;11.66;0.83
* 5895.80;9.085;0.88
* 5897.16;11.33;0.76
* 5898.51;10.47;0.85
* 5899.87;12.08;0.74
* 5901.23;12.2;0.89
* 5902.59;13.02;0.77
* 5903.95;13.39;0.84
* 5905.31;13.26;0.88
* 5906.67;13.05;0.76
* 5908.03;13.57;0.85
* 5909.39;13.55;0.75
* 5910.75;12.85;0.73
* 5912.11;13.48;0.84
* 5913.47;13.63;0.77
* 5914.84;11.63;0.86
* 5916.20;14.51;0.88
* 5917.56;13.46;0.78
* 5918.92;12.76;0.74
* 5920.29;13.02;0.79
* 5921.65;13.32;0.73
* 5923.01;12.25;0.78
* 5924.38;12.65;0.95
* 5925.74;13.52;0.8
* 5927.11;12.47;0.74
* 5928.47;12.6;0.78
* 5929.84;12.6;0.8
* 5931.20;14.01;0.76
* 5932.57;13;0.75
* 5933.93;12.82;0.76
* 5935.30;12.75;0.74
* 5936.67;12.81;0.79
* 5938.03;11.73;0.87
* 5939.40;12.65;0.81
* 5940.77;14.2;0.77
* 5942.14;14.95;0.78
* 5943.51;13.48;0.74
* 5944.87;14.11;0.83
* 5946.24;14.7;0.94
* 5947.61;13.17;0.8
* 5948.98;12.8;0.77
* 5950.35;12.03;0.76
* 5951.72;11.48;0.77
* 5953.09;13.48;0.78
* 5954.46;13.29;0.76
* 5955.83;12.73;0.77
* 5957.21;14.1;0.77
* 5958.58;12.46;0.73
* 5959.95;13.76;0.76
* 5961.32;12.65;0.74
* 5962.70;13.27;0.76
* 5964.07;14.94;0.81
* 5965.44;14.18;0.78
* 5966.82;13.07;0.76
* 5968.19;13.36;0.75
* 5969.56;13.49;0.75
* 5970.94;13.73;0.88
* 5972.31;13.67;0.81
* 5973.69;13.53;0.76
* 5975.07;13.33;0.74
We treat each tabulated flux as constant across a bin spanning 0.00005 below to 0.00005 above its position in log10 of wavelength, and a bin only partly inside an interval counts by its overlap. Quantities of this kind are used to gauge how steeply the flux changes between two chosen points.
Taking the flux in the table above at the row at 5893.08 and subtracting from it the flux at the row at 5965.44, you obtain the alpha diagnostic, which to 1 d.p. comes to -4.2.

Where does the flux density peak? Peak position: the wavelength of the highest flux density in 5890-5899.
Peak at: 5891.73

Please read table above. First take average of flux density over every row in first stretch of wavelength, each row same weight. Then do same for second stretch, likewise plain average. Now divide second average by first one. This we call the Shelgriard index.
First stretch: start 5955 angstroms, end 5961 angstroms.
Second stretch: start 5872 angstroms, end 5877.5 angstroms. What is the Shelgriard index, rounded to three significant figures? 1.01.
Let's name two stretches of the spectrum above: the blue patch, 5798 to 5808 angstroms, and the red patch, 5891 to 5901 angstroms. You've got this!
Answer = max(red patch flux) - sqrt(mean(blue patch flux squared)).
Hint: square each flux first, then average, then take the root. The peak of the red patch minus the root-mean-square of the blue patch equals -1.8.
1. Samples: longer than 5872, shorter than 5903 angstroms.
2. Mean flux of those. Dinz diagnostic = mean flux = 12.0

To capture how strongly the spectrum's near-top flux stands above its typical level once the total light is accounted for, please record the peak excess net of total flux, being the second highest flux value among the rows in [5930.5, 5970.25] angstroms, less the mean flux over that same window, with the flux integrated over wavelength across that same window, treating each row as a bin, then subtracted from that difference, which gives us -527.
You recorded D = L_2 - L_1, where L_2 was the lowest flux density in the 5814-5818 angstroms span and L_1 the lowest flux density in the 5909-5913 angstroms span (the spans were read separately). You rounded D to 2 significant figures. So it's 1.3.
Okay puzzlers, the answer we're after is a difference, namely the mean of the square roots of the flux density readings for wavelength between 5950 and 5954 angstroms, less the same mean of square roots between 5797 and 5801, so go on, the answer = -0.23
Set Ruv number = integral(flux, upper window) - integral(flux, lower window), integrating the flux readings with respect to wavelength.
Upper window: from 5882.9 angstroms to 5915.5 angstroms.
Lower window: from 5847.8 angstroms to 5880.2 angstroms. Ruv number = -37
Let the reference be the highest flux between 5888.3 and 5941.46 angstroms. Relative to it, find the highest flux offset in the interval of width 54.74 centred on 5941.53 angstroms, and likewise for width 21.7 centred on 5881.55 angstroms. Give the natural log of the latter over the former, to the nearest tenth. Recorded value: -2.7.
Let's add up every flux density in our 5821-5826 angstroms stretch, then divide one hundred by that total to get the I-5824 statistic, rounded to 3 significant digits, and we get 1.85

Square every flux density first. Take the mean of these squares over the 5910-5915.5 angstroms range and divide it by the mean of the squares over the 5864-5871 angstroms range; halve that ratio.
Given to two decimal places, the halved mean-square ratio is 0.46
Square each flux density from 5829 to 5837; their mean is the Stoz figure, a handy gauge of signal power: 197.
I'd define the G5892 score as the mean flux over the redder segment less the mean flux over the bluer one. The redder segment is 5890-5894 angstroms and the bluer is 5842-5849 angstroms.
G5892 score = -2.5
